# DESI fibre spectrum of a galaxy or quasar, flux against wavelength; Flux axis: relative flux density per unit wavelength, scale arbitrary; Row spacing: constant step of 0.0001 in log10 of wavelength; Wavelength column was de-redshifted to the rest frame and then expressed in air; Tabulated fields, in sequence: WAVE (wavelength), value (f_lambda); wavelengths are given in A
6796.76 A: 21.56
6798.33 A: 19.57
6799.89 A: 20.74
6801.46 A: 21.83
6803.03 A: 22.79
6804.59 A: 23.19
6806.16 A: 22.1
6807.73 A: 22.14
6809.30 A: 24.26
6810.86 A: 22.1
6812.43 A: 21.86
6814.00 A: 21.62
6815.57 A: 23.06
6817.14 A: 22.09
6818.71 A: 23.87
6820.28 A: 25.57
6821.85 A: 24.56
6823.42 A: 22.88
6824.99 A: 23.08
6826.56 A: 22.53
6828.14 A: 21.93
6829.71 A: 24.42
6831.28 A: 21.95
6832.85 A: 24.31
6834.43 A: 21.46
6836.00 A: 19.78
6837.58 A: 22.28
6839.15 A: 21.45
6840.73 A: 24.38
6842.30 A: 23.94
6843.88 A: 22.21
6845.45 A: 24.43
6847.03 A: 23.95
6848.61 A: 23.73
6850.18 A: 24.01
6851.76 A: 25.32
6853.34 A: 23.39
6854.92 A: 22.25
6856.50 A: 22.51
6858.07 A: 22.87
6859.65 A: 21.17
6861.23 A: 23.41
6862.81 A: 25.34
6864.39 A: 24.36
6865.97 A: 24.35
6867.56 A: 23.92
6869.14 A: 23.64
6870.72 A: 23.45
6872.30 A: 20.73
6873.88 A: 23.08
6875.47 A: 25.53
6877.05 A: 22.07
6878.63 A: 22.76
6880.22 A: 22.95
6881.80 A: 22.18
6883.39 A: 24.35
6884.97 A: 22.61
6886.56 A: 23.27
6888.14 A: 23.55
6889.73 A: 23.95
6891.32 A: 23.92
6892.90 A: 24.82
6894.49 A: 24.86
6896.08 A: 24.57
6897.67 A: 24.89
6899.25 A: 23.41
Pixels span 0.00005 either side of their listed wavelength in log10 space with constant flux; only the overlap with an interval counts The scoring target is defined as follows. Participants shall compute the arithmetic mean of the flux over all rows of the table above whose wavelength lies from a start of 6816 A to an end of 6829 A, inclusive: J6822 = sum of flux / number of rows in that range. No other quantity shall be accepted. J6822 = 23.3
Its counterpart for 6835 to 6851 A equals 23.0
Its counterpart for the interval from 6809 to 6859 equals 23.1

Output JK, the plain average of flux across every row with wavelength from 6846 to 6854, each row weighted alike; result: 24.1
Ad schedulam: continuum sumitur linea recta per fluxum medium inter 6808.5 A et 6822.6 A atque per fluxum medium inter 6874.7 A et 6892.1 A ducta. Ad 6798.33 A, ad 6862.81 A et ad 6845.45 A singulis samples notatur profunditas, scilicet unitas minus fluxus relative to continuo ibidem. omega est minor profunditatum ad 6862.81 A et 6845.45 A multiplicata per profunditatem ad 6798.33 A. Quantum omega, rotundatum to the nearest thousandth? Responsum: -0.013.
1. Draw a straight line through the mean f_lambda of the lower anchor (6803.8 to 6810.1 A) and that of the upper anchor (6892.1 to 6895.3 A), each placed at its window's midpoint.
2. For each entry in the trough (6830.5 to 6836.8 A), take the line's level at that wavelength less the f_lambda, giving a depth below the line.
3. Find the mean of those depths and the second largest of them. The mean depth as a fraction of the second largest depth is 0.79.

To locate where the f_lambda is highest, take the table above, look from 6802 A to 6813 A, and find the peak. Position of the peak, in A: 6809.30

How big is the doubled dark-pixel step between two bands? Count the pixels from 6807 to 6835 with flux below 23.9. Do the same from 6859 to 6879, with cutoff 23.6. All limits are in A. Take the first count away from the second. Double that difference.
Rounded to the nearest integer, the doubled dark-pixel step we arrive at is -12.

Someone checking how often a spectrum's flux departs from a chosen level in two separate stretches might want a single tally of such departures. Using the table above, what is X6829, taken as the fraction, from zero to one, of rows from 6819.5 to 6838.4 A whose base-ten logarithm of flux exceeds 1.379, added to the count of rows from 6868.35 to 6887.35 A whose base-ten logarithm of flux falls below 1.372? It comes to 9.3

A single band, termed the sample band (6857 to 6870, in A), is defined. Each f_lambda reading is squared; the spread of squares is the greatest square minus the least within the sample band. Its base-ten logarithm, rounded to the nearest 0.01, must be 2.29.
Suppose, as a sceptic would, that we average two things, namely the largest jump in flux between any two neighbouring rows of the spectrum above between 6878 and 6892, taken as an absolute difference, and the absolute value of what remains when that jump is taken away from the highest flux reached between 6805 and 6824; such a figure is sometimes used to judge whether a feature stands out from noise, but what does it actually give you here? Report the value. 12.8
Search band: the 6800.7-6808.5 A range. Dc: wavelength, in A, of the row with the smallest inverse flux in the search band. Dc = 6804.59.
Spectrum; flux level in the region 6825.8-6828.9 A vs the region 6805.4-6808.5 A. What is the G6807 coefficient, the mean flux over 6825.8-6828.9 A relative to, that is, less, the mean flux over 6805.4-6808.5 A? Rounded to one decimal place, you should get 0.1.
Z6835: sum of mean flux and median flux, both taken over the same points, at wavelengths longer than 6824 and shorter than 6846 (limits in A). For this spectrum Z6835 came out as 45.1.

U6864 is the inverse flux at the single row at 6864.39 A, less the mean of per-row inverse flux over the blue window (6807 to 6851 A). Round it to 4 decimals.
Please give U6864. -0.0026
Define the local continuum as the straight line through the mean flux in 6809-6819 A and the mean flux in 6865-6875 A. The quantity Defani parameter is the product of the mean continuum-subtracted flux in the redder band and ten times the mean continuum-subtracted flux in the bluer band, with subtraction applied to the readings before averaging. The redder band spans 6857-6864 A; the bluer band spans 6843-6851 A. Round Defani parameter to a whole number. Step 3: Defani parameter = 1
